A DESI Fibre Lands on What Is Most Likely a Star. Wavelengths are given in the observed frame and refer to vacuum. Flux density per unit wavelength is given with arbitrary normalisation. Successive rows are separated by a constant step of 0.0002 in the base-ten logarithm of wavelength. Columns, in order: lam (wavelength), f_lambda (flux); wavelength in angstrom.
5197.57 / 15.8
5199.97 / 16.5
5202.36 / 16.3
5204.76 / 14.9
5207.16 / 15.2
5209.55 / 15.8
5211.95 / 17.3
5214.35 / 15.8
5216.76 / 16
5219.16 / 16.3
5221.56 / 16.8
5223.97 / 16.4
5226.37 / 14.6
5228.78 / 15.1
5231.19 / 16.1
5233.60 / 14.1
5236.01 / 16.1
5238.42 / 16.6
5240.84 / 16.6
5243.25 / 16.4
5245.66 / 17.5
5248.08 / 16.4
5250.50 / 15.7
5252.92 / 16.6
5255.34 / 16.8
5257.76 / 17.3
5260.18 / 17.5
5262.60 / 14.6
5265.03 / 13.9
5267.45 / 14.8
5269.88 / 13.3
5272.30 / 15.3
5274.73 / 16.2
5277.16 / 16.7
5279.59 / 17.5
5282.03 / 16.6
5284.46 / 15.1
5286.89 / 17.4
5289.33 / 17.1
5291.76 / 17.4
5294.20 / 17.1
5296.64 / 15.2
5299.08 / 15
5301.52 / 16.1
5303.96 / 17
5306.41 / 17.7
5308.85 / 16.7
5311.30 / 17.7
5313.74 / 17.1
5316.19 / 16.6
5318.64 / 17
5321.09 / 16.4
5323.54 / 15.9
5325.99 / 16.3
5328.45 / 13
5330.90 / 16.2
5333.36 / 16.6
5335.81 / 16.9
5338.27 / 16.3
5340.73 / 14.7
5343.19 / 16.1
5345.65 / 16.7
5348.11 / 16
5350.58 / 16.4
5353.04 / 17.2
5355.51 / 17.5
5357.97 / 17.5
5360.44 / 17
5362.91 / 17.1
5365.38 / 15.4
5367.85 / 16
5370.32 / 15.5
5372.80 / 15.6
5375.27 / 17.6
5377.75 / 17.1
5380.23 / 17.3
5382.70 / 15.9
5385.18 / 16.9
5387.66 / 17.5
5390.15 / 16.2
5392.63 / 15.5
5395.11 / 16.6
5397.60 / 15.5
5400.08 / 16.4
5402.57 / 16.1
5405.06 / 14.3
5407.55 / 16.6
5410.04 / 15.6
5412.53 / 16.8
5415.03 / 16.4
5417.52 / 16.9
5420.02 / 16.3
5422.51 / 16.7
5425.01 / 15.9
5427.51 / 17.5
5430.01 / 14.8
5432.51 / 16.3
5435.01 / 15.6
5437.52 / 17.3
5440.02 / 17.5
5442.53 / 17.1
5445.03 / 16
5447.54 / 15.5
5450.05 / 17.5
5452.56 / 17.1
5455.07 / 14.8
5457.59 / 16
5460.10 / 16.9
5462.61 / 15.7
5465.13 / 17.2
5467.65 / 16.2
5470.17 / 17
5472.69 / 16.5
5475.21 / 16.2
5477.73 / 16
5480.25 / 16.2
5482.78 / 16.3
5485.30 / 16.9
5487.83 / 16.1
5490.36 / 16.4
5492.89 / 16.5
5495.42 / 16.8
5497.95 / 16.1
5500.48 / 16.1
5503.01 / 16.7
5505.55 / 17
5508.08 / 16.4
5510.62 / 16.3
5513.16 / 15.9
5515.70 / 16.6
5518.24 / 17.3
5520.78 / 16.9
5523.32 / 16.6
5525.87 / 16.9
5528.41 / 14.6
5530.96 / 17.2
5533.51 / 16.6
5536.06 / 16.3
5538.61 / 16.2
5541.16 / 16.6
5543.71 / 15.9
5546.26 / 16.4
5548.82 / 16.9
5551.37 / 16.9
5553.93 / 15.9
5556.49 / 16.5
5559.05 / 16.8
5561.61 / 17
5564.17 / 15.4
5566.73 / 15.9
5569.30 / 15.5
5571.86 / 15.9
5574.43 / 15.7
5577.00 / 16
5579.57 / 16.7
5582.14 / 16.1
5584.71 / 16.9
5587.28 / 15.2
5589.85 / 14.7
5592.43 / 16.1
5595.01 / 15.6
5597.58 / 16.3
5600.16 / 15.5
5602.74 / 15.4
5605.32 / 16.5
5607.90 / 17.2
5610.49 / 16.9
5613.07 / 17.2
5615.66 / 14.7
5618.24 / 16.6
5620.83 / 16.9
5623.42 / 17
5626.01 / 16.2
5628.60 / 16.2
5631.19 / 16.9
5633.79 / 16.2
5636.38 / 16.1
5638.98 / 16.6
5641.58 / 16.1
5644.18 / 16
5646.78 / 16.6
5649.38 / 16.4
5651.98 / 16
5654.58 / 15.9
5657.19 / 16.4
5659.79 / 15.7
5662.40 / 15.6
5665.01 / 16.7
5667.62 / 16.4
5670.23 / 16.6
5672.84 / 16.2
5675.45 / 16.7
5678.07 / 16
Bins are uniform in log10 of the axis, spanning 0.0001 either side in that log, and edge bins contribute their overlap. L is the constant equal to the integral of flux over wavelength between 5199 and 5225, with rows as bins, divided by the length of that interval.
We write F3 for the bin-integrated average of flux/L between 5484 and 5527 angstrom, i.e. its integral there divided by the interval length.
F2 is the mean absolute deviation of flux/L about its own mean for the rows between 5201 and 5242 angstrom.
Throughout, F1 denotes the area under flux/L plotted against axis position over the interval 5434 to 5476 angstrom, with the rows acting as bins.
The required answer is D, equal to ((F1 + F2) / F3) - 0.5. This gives 41.3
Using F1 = 43.0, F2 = 0.041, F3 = 1.03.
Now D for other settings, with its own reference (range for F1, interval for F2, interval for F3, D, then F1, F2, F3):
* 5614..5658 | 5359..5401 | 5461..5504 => 43.2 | 44.5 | 0.042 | 1.02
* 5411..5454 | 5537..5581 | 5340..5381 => 42.5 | 44.1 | 0.028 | 1.03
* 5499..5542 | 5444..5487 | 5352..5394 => 42.1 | 44.0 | 0.034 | 1.03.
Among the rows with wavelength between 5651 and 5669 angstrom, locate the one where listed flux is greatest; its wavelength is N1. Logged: 5665.01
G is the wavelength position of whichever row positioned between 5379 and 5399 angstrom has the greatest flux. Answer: 5387.66 angstrom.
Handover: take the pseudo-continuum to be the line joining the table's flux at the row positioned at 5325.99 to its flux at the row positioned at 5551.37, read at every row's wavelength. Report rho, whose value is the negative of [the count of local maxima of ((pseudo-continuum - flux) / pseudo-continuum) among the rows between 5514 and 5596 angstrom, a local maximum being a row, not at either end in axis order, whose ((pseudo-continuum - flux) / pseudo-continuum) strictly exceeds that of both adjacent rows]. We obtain -10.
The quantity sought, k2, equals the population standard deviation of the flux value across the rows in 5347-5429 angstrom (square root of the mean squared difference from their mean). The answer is 0.78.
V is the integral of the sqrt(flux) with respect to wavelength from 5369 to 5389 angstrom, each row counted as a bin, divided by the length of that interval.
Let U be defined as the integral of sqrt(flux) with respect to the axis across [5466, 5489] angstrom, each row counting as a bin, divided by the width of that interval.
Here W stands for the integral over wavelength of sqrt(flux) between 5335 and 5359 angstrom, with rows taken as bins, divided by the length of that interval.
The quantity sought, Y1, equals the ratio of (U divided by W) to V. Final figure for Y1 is 0.244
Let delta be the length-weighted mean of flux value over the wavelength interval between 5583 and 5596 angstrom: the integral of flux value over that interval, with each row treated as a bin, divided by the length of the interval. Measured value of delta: 15.7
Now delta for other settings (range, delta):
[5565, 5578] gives 15.8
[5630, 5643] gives 16.4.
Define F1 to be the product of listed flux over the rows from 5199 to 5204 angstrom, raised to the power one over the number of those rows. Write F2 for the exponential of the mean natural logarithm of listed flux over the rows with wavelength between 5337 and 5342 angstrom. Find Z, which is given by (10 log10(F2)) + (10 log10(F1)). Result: 24.0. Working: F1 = 16.4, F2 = 15.5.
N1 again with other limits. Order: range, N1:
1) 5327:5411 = 5375.27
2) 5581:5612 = 5607.90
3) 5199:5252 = 5245.66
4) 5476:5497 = 5485.30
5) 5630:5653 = 5631.19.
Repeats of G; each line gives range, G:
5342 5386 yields 5375.27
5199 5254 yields 5245.66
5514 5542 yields 5518.24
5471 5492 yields 5485.30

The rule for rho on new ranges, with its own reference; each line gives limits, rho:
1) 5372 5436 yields -10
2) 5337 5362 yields -2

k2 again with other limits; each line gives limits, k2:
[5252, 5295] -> 1.30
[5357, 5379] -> 0.85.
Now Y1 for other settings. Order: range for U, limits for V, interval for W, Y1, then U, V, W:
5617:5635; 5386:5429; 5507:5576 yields 0.250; 4.07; 4.03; 4.041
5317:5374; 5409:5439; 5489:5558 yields 0.246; 4.03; 4.04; 4.057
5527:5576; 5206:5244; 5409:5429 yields 0.248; 4.03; 3.99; 4.061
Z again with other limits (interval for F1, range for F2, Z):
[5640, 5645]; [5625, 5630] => 24.1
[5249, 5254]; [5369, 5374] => 24.0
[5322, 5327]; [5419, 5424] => 24.2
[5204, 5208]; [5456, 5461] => 23.9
